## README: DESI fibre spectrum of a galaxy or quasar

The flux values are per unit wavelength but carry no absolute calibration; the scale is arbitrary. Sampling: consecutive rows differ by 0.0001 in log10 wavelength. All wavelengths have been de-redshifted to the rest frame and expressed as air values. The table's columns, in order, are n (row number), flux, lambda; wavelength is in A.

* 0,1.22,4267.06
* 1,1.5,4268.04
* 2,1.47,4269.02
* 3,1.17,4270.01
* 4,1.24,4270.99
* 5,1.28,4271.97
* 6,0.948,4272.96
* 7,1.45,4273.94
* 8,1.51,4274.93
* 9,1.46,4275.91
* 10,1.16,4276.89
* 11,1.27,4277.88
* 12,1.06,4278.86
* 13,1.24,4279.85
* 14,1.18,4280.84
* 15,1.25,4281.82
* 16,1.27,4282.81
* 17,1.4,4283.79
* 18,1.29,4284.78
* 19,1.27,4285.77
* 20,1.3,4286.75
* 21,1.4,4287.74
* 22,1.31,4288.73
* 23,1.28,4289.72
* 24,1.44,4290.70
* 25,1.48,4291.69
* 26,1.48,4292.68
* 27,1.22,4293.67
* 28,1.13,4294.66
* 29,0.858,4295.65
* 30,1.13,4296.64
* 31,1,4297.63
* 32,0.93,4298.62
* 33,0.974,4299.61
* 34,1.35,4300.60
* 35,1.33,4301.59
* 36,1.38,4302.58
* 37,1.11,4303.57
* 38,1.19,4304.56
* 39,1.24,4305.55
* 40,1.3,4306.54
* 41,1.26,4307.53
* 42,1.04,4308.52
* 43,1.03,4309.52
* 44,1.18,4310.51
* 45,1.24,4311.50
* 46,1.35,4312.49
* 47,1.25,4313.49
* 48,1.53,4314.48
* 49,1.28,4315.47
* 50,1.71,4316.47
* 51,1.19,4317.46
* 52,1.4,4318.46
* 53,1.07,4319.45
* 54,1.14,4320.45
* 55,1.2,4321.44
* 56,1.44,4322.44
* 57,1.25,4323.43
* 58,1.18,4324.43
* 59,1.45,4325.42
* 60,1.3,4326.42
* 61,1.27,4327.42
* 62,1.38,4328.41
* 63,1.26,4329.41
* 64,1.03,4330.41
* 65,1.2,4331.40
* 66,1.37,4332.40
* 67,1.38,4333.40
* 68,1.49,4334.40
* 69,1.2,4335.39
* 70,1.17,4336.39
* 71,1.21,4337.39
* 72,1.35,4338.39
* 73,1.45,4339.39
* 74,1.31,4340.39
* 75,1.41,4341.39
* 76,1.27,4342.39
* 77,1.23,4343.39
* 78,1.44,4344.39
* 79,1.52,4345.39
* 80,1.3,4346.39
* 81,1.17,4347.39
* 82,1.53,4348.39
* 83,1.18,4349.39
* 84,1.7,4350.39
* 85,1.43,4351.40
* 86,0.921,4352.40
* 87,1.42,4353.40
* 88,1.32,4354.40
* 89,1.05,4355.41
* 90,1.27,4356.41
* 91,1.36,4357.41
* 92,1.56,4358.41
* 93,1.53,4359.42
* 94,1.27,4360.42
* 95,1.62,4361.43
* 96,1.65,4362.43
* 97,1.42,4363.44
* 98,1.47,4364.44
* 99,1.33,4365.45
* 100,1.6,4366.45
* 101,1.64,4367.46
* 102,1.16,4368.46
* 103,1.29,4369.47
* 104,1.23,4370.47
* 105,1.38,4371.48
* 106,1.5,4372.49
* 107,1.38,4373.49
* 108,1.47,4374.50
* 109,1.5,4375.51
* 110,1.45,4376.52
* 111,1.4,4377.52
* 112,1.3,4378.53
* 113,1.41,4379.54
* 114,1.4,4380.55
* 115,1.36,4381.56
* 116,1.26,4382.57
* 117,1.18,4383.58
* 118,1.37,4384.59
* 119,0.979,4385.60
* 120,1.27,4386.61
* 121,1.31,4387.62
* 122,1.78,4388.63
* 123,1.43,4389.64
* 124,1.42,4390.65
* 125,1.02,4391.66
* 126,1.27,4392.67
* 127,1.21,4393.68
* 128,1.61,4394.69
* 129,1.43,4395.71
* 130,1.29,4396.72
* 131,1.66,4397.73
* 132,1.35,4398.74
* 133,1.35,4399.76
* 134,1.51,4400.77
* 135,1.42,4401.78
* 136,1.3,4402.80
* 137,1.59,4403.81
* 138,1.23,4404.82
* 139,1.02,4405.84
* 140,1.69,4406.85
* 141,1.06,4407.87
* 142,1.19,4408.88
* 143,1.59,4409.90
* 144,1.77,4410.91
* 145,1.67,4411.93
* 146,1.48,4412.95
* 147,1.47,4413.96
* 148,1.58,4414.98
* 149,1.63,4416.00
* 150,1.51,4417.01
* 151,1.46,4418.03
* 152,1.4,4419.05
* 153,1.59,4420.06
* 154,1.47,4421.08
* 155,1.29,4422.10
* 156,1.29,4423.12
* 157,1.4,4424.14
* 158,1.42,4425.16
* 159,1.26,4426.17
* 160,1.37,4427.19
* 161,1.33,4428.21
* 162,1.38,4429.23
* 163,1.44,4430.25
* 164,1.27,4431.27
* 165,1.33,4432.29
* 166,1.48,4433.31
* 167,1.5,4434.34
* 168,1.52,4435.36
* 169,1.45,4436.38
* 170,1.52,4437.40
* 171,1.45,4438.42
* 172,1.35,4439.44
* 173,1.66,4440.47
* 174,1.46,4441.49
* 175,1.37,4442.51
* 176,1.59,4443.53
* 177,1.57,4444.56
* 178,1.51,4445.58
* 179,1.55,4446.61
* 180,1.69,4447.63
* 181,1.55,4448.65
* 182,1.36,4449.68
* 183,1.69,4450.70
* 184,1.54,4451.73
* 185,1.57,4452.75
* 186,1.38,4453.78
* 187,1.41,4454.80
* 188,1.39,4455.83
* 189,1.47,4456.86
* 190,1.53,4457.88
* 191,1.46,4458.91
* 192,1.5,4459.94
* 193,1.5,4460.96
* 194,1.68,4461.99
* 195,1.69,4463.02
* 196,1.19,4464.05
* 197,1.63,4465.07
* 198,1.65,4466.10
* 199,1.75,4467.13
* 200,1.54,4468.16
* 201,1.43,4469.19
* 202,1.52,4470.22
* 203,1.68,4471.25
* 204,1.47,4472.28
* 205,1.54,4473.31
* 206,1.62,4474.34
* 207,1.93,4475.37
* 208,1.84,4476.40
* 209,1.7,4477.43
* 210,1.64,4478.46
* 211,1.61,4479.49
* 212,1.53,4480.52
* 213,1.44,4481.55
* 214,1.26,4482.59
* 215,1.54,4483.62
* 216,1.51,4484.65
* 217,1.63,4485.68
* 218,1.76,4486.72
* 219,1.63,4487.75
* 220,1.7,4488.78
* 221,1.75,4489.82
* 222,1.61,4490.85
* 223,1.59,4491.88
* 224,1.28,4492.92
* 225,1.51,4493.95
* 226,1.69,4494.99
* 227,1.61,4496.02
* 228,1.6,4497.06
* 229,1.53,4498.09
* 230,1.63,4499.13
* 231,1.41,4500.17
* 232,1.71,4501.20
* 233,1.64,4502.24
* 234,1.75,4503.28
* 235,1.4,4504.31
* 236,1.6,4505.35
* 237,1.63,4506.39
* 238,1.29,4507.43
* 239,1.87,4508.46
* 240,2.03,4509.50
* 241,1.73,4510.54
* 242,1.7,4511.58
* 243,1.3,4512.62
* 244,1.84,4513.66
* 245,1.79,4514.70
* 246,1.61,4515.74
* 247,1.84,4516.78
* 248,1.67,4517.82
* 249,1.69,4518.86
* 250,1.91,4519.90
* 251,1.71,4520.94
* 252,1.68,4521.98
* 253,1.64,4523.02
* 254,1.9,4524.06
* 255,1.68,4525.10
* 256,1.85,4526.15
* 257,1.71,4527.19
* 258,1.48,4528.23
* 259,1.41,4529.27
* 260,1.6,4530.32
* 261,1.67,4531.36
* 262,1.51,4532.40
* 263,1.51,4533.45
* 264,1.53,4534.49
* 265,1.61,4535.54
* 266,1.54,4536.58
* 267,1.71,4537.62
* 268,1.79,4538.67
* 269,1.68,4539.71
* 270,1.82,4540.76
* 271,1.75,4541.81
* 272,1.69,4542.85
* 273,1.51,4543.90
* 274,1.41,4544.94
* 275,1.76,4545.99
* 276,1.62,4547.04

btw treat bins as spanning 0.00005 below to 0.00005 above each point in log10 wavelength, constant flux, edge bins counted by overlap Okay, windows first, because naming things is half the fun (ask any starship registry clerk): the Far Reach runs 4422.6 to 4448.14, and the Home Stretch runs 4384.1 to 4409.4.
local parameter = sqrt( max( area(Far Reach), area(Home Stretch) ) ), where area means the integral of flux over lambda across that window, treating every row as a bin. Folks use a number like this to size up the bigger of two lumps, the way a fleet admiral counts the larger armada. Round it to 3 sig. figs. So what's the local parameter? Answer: 6.08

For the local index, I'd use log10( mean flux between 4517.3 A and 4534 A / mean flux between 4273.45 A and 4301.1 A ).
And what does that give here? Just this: 0.12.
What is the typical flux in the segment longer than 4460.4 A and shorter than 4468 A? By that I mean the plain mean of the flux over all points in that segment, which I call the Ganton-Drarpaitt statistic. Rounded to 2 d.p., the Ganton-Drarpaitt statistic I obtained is 1.58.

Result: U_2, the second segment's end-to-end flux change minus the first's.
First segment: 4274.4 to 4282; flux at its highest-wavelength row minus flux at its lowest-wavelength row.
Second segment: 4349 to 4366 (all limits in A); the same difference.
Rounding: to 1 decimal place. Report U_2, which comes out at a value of 0.4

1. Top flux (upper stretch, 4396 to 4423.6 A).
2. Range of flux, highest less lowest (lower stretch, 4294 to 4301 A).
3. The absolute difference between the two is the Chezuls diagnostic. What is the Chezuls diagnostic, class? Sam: 1.3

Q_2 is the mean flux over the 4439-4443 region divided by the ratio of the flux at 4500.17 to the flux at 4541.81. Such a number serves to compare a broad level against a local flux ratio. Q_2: 1.81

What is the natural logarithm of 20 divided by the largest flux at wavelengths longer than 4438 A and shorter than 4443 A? 2.49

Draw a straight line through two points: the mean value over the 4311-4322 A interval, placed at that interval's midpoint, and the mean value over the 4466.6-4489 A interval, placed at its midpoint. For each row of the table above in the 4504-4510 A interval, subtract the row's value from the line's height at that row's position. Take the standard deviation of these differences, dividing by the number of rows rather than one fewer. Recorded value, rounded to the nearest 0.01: 0.25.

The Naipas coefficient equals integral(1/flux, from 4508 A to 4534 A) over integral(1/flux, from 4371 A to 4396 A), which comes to 0.83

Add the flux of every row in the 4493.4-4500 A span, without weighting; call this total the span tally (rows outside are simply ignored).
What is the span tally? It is 10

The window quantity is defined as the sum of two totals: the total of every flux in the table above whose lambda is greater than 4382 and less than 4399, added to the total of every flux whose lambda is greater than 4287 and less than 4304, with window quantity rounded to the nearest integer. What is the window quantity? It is 44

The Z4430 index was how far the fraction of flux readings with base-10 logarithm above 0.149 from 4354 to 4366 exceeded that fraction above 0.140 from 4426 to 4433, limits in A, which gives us 0.4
